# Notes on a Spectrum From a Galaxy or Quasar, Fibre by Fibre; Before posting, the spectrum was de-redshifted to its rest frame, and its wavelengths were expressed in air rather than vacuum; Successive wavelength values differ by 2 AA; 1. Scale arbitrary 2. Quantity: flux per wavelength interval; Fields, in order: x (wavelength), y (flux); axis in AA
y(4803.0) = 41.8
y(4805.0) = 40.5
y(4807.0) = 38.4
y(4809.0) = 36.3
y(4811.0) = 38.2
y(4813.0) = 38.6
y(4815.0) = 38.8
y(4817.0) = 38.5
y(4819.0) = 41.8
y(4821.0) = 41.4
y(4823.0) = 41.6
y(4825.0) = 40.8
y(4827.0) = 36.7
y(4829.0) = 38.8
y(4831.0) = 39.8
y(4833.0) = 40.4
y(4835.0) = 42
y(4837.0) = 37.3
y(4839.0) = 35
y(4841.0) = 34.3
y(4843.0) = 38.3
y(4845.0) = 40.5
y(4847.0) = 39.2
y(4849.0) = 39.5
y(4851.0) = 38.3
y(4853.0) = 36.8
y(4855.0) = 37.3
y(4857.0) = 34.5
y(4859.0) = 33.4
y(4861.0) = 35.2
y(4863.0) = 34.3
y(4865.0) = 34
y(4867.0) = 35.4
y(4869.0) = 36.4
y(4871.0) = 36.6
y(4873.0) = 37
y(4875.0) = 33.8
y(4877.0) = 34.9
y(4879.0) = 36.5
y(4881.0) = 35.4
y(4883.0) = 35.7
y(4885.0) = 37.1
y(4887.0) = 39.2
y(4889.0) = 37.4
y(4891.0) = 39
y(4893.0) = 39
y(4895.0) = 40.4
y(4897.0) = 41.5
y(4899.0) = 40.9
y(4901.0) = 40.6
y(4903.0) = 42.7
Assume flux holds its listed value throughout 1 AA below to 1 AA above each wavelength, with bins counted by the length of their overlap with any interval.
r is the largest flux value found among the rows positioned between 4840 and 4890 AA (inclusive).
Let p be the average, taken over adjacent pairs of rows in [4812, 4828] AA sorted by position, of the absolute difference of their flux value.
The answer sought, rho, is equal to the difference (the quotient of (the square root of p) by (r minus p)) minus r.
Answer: -40.5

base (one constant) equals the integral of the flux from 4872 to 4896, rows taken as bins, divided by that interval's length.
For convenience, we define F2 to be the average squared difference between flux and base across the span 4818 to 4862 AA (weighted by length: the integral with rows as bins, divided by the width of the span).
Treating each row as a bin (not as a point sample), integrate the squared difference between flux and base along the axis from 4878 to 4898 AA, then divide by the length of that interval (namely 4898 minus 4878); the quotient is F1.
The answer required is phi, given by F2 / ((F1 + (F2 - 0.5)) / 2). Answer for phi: 1.3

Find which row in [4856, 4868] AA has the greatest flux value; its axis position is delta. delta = 4867.0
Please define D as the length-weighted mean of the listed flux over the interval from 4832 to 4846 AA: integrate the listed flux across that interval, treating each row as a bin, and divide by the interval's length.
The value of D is 38.3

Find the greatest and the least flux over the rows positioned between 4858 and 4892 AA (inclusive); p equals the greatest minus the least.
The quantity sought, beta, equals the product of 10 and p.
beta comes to 58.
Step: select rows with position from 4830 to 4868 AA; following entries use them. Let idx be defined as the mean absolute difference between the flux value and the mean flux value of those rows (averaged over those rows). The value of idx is 2.2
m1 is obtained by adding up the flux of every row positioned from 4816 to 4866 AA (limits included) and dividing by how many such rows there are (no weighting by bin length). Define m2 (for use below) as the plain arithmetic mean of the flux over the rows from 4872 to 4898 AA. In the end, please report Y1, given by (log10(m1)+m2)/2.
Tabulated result 19.5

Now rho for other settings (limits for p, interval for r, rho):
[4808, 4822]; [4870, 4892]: -39.2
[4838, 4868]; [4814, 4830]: -41.8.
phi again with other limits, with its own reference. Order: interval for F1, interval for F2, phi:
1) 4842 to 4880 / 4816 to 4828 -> 1.5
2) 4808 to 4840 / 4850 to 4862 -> 0.7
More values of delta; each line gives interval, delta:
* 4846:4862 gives 4849.0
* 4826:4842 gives 4835.0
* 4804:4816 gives 4805.0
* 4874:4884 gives 4879.0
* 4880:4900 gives 4897.0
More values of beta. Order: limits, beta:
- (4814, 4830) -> 51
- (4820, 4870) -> 86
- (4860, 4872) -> 26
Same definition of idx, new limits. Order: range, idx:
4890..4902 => 0.8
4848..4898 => 1.7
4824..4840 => 1.9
